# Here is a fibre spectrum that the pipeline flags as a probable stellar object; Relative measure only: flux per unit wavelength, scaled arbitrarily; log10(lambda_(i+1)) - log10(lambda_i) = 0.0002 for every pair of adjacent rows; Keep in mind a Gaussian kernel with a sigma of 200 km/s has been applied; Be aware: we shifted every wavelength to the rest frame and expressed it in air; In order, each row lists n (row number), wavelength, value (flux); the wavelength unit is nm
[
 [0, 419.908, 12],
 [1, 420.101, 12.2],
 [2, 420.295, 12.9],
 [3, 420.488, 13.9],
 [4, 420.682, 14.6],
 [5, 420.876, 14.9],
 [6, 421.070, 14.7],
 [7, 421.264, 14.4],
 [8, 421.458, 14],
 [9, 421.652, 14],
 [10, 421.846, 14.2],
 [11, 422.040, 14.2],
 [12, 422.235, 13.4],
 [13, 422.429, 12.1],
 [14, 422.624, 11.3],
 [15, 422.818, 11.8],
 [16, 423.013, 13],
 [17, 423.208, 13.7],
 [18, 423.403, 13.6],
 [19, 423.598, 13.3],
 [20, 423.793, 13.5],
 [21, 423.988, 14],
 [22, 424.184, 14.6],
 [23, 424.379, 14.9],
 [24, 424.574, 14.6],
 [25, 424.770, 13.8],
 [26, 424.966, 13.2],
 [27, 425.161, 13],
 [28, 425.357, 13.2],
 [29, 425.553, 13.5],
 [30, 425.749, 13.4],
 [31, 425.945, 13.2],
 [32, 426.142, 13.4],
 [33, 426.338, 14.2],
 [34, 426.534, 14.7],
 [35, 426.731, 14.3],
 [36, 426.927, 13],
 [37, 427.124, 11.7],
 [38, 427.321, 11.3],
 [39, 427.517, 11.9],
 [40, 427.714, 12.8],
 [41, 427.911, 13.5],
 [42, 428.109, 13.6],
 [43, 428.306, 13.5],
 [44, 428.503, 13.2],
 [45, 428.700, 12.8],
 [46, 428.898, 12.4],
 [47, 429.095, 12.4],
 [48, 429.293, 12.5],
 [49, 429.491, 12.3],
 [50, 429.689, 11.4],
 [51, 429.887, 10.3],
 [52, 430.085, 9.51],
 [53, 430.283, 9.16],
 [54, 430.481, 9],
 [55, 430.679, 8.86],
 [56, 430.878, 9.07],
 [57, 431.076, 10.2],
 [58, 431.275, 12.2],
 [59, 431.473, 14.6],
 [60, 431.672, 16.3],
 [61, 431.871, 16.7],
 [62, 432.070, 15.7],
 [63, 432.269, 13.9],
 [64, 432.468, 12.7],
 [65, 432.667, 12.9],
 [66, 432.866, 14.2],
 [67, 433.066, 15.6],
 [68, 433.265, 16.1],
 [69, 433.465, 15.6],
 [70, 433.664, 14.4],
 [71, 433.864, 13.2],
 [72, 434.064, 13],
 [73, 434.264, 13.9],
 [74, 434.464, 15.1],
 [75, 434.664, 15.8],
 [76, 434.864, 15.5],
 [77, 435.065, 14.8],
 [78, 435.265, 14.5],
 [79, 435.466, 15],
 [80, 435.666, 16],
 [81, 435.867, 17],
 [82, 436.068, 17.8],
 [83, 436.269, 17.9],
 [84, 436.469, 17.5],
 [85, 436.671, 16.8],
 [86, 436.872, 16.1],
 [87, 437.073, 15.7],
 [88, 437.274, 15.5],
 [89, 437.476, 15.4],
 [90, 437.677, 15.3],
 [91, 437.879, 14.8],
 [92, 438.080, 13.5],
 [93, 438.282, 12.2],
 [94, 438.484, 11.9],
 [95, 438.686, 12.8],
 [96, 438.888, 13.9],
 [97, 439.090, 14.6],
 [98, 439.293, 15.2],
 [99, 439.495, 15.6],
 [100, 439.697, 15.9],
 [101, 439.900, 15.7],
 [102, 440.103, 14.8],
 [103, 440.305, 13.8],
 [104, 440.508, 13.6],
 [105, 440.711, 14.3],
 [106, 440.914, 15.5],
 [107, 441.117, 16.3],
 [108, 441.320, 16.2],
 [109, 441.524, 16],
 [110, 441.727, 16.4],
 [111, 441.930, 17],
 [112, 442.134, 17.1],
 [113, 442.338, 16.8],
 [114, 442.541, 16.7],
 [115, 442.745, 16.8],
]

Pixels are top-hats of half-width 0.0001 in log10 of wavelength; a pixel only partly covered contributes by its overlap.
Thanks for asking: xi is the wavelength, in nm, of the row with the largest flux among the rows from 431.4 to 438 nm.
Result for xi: 436.269 nm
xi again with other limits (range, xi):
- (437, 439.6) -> 437.073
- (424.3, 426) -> 424.379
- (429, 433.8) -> 431.871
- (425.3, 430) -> 426.534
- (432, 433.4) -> 433.265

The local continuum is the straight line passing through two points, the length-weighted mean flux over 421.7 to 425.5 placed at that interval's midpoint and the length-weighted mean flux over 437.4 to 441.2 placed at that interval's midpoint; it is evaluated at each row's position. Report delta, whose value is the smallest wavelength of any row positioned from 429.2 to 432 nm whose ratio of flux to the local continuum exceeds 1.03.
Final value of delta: 431.473 nm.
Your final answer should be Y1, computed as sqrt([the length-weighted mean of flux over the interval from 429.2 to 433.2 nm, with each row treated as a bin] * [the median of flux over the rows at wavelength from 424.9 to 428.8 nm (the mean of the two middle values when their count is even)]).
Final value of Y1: 12.8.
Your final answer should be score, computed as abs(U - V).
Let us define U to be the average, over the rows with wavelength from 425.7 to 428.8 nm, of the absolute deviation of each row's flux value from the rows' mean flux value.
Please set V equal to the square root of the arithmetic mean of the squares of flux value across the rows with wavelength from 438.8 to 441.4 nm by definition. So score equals 14.4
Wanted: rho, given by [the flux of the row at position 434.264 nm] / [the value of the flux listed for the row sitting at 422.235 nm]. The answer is 1.04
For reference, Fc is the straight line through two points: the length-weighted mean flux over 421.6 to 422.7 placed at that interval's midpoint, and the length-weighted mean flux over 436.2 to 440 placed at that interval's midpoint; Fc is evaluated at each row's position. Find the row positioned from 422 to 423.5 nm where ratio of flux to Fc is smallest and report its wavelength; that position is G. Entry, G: 422.624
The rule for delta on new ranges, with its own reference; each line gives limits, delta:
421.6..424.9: 421.652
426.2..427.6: 426.338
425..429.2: 426.338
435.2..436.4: 435.466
